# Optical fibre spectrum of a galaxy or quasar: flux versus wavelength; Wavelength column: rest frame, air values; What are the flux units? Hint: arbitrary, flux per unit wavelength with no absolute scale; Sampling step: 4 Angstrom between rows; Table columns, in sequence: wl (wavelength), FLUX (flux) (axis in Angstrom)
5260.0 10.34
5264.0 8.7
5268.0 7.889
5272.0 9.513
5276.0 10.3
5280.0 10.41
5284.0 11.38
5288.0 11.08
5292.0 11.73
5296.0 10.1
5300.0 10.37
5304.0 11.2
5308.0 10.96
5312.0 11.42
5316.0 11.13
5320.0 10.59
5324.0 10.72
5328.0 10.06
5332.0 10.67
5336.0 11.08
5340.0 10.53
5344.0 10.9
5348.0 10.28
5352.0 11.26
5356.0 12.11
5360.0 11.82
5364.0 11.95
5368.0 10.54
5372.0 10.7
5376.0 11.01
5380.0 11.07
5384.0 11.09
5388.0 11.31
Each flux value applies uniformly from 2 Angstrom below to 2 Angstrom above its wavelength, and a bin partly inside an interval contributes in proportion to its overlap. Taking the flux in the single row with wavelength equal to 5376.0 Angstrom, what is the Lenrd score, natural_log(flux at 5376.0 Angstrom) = 2.40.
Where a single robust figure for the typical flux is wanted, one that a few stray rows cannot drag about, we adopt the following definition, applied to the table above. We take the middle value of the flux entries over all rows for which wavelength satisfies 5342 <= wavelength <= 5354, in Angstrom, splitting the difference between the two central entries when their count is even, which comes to 10.9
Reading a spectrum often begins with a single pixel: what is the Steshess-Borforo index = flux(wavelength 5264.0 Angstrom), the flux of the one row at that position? 8.7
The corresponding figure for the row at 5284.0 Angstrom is 11.38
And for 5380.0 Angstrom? 11.07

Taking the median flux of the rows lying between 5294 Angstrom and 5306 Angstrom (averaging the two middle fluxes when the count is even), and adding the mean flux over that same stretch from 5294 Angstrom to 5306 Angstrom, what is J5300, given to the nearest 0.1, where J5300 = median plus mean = 20.9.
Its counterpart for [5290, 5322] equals 22.0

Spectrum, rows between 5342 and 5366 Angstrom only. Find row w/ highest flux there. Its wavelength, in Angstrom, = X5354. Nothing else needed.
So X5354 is 5356.0 Angstrom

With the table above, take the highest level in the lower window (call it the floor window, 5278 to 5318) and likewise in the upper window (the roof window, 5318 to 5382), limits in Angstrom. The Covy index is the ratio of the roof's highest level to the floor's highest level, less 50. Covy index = -49.0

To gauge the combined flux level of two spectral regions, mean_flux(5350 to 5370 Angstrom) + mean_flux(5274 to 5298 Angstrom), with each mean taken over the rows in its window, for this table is 22.4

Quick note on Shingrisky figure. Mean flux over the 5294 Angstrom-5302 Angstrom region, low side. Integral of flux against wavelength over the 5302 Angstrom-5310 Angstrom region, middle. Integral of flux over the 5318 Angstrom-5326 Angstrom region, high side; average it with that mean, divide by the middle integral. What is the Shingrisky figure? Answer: 0.539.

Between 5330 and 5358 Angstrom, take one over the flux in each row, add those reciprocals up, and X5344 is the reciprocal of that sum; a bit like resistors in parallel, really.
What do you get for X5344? 1.564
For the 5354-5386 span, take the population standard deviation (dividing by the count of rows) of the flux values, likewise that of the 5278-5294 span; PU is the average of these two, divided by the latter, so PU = 1.1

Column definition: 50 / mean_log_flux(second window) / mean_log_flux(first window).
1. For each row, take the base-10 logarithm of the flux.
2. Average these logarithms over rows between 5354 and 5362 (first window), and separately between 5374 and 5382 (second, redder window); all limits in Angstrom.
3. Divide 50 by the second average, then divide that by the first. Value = 44.5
